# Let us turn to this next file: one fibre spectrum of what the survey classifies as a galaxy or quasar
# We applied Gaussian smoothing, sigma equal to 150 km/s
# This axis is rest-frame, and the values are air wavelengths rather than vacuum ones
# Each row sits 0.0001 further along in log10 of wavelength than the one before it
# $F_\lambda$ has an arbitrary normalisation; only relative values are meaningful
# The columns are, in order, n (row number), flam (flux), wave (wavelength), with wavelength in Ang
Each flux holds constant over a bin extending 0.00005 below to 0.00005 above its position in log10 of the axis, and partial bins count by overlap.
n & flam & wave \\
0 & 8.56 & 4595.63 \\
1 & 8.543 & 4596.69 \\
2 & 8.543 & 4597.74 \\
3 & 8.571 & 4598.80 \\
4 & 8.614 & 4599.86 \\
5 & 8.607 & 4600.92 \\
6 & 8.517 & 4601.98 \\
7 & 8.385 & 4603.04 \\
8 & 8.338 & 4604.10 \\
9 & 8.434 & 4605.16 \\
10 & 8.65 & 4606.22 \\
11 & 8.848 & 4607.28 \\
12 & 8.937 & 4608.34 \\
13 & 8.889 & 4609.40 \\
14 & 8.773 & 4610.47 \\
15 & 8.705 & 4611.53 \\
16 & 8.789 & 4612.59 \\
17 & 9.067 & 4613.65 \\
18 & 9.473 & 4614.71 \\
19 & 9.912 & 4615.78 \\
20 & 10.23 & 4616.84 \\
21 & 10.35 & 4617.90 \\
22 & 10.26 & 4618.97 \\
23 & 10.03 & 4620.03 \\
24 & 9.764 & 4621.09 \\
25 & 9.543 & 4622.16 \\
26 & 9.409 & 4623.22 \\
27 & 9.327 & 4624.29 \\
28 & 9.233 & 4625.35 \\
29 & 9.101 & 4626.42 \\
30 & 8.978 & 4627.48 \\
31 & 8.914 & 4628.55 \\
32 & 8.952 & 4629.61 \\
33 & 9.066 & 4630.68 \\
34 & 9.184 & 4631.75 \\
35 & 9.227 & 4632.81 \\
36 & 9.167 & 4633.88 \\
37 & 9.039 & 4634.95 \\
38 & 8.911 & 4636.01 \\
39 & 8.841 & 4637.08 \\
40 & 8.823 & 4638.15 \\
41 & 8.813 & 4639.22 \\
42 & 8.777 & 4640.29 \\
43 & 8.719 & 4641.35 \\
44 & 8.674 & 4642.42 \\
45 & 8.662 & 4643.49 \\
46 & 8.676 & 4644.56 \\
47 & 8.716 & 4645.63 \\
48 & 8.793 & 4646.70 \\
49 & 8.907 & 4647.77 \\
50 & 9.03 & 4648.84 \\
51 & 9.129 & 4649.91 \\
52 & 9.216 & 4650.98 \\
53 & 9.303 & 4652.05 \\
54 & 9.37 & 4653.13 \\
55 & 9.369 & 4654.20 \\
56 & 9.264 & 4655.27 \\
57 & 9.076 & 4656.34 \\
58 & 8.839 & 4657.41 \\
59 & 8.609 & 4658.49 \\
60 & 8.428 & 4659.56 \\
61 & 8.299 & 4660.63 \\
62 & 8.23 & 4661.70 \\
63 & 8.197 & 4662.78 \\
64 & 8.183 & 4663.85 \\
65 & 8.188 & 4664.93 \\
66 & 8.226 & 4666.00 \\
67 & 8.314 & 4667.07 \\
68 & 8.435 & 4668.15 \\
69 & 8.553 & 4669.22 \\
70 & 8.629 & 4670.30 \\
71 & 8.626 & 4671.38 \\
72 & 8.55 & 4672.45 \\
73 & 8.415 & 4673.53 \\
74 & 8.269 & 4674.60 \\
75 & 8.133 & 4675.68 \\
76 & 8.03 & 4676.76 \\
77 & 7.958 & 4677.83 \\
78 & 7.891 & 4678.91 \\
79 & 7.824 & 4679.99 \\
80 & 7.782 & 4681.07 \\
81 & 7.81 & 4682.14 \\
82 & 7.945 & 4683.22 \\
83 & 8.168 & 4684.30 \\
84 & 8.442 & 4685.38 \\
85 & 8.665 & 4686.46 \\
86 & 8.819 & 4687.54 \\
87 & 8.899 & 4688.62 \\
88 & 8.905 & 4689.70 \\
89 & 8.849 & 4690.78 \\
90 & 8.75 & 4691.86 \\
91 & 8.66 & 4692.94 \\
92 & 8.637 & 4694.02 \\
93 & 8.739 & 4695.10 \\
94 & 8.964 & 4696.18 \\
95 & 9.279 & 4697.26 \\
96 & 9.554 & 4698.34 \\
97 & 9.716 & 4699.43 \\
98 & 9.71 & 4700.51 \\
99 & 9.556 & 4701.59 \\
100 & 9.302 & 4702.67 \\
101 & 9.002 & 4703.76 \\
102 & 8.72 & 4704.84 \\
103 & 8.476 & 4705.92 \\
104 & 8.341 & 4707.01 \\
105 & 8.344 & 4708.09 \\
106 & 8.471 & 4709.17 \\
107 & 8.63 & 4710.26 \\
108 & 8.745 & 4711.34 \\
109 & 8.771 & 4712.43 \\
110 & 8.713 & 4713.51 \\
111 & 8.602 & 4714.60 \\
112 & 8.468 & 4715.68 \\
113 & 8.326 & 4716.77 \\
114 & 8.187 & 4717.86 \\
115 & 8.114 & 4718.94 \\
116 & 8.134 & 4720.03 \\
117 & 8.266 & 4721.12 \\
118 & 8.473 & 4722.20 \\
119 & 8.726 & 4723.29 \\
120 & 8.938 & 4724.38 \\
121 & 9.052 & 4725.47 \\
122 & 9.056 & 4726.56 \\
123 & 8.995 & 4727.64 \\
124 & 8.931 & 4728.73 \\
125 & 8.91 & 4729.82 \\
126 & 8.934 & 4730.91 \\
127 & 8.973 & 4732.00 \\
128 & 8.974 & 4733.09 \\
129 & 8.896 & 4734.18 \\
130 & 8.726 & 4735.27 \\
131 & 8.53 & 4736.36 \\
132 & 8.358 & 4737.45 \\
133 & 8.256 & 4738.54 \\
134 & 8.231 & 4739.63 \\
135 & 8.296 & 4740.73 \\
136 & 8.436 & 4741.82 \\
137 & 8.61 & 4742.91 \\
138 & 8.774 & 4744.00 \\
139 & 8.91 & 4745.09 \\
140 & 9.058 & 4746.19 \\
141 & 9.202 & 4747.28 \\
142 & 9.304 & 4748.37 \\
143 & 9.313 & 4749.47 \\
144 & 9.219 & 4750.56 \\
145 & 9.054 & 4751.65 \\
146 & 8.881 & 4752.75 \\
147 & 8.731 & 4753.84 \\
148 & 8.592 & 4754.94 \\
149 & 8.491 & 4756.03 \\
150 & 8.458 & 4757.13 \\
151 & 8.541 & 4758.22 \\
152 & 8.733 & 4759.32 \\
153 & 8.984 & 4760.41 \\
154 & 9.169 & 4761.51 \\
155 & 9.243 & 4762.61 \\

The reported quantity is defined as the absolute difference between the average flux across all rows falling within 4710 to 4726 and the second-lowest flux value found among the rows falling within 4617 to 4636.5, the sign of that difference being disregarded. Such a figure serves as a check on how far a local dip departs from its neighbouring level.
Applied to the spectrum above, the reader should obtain 0.37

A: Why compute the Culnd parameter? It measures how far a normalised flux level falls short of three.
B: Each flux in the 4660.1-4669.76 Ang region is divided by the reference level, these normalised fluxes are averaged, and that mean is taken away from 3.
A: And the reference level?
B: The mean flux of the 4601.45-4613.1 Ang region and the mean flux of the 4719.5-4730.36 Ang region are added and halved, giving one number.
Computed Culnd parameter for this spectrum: 2.05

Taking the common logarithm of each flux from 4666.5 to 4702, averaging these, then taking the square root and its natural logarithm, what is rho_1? -0.035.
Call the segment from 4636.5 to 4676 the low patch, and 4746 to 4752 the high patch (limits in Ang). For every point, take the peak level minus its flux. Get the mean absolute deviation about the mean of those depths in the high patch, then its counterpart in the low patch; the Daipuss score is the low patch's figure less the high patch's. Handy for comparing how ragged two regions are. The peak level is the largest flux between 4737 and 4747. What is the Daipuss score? 0.2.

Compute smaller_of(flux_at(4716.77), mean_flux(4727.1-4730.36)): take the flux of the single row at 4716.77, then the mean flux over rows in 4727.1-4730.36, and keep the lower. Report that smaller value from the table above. 8.3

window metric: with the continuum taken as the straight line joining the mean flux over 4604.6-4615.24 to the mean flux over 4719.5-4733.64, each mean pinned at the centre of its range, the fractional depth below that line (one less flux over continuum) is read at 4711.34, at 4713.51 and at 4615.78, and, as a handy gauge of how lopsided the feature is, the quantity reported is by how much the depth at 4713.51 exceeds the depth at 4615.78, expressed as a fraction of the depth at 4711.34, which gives 19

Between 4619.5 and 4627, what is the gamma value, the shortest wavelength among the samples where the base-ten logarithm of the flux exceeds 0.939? 4620.03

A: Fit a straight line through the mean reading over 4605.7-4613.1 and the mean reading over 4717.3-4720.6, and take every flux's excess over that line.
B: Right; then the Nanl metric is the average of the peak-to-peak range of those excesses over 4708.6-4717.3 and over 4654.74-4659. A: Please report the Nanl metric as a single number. 0.53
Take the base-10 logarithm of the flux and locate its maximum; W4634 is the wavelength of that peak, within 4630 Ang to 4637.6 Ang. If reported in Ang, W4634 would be 4632.81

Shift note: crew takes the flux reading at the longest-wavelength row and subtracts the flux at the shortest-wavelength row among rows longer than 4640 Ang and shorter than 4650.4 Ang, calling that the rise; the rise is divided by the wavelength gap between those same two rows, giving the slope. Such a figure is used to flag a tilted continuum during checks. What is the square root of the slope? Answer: 0.191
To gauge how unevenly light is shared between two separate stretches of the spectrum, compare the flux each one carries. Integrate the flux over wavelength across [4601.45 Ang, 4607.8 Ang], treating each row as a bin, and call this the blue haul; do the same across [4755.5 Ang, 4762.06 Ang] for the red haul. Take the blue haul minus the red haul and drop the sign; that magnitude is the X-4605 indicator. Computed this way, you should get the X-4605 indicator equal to 3.1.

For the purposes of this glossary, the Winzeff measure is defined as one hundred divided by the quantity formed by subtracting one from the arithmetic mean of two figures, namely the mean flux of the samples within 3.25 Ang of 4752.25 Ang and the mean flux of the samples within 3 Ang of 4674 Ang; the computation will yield 13.1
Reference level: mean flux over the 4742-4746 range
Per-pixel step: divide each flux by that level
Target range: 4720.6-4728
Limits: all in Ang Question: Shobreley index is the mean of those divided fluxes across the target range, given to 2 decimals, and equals 1.00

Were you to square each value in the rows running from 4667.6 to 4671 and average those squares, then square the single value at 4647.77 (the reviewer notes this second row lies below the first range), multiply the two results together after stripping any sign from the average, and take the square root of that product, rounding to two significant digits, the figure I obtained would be 76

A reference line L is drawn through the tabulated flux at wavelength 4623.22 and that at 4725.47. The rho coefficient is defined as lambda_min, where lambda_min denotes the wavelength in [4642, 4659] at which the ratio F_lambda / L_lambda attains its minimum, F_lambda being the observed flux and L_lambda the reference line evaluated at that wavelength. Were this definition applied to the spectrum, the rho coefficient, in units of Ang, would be 4658.49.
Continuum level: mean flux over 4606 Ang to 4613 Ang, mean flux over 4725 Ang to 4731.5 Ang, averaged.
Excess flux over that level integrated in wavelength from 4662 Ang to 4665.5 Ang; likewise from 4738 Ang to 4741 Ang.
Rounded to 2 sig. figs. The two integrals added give -4.3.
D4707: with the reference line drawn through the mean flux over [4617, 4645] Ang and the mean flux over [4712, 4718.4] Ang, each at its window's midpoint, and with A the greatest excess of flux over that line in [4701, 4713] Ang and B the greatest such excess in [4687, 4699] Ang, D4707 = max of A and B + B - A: 0.91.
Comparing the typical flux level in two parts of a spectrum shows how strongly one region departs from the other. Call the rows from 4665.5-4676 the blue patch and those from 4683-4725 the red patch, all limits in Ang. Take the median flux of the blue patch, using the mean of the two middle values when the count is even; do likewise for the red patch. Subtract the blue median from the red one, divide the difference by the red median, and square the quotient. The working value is 0.0011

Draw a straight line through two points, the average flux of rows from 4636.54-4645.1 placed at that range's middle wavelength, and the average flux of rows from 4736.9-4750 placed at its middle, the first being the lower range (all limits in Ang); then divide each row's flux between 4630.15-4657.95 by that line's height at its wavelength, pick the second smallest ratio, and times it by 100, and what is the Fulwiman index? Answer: 99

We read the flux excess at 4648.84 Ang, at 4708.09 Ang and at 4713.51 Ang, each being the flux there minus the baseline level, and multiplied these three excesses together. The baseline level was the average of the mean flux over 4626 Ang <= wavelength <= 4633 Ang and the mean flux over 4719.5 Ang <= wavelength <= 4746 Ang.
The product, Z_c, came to 0.013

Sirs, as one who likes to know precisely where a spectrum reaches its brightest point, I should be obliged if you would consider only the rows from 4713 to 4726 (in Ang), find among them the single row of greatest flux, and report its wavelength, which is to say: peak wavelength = 4725.47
